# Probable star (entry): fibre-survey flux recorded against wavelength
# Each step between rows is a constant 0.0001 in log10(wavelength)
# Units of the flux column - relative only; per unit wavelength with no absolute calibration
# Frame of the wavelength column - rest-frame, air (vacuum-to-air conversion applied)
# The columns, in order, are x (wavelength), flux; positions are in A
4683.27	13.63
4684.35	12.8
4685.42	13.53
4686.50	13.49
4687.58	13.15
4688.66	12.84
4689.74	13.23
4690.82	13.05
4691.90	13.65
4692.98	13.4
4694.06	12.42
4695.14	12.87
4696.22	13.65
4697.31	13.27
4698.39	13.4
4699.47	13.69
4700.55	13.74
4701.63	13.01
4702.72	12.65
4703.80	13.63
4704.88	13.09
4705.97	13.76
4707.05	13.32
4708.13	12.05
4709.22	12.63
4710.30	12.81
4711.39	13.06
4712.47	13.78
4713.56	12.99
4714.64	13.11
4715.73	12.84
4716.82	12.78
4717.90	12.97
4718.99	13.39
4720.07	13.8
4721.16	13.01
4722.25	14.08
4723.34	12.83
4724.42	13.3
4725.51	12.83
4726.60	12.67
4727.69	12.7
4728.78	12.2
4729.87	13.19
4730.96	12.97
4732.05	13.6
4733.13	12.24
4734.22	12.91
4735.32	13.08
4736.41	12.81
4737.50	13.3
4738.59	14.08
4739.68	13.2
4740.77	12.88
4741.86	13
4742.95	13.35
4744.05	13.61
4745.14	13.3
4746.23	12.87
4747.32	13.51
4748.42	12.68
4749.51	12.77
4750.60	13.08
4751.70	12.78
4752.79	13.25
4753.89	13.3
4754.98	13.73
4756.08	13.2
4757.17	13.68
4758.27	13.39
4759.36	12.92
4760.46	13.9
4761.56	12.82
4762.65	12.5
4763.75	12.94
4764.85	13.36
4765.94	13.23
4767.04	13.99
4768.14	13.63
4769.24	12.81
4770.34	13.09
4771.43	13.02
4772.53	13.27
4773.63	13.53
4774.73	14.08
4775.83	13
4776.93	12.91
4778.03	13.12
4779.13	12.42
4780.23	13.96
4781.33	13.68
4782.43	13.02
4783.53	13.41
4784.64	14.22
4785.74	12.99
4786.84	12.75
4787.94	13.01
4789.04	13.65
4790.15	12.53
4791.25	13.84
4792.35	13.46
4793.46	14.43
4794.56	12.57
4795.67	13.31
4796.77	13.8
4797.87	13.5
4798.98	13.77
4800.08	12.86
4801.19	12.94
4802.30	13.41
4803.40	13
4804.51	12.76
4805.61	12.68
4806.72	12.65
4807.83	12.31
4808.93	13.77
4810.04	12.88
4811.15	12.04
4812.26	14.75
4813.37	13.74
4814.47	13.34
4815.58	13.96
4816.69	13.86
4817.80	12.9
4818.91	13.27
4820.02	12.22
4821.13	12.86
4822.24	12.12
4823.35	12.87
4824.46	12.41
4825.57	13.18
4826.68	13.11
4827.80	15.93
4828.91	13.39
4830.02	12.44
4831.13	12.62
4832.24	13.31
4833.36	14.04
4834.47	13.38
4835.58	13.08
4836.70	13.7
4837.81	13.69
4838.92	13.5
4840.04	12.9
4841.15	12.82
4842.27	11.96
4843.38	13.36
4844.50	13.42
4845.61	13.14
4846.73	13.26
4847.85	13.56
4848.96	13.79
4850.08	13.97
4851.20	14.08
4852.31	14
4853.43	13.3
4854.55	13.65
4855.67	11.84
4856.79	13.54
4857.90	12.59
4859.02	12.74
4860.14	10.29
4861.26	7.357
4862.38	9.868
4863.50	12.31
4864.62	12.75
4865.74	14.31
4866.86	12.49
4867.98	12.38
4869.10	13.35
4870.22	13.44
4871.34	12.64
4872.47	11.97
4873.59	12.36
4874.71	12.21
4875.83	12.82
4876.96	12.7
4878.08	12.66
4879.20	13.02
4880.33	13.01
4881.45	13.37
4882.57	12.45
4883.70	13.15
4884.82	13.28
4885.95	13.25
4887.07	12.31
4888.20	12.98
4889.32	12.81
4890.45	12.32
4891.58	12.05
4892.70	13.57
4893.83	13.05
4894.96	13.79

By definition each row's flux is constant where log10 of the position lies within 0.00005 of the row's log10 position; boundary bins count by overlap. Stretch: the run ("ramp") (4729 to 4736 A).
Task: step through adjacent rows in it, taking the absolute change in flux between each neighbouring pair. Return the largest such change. 1.36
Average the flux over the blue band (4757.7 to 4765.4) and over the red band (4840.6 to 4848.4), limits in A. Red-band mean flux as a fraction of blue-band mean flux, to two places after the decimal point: 1.00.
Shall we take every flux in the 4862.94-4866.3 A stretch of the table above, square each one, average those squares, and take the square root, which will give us 13.2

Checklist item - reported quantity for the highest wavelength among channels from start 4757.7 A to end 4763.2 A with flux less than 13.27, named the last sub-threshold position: 4762.65 A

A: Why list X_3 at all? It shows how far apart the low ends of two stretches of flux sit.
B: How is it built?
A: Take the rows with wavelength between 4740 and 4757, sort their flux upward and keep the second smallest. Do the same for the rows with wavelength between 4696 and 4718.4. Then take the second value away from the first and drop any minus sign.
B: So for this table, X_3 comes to 0.14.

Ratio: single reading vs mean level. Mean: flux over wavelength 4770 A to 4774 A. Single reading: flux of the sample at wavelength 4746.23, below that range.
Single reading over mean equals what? 0.97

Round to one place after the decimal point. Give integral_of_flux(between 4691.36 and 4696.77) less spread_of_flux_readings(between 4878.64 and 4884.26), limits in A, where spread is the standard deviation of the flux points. 71.0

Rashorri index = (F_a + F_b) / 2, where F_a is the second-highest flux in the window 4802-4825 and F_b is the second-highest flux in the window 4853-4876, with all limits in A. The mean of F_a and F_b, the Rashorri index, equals 13.8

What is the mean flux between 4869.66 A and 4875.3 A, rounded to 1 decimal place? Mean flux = 12.5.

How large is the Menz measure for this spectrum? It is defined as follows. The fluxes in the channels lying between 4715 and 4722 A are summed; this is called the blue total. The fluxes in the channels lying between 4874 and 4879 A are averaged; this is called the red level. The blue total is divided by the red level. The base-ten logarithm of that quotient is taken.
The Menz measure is 0.80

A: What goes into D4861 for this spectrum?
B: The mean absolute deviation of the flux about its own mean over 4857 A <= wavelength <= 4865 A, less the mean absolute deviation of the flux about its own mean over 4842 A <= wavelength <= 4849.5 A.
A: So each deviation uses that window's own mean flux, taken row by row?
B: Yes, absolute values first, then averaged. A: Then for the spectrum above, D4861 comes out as 1.3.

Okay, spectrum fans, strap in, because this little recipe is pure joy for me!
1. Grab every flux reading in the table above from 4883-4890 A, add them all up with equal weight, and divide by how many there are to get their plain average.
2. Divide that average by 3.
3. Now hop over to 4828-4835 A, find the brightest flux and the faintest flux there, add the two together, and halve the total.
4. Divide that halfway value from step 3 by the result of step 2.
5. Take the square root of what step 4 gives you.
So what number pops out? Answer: 1.75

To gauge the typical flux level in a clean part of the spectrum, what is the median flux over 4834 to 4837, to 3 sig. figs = 13.4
